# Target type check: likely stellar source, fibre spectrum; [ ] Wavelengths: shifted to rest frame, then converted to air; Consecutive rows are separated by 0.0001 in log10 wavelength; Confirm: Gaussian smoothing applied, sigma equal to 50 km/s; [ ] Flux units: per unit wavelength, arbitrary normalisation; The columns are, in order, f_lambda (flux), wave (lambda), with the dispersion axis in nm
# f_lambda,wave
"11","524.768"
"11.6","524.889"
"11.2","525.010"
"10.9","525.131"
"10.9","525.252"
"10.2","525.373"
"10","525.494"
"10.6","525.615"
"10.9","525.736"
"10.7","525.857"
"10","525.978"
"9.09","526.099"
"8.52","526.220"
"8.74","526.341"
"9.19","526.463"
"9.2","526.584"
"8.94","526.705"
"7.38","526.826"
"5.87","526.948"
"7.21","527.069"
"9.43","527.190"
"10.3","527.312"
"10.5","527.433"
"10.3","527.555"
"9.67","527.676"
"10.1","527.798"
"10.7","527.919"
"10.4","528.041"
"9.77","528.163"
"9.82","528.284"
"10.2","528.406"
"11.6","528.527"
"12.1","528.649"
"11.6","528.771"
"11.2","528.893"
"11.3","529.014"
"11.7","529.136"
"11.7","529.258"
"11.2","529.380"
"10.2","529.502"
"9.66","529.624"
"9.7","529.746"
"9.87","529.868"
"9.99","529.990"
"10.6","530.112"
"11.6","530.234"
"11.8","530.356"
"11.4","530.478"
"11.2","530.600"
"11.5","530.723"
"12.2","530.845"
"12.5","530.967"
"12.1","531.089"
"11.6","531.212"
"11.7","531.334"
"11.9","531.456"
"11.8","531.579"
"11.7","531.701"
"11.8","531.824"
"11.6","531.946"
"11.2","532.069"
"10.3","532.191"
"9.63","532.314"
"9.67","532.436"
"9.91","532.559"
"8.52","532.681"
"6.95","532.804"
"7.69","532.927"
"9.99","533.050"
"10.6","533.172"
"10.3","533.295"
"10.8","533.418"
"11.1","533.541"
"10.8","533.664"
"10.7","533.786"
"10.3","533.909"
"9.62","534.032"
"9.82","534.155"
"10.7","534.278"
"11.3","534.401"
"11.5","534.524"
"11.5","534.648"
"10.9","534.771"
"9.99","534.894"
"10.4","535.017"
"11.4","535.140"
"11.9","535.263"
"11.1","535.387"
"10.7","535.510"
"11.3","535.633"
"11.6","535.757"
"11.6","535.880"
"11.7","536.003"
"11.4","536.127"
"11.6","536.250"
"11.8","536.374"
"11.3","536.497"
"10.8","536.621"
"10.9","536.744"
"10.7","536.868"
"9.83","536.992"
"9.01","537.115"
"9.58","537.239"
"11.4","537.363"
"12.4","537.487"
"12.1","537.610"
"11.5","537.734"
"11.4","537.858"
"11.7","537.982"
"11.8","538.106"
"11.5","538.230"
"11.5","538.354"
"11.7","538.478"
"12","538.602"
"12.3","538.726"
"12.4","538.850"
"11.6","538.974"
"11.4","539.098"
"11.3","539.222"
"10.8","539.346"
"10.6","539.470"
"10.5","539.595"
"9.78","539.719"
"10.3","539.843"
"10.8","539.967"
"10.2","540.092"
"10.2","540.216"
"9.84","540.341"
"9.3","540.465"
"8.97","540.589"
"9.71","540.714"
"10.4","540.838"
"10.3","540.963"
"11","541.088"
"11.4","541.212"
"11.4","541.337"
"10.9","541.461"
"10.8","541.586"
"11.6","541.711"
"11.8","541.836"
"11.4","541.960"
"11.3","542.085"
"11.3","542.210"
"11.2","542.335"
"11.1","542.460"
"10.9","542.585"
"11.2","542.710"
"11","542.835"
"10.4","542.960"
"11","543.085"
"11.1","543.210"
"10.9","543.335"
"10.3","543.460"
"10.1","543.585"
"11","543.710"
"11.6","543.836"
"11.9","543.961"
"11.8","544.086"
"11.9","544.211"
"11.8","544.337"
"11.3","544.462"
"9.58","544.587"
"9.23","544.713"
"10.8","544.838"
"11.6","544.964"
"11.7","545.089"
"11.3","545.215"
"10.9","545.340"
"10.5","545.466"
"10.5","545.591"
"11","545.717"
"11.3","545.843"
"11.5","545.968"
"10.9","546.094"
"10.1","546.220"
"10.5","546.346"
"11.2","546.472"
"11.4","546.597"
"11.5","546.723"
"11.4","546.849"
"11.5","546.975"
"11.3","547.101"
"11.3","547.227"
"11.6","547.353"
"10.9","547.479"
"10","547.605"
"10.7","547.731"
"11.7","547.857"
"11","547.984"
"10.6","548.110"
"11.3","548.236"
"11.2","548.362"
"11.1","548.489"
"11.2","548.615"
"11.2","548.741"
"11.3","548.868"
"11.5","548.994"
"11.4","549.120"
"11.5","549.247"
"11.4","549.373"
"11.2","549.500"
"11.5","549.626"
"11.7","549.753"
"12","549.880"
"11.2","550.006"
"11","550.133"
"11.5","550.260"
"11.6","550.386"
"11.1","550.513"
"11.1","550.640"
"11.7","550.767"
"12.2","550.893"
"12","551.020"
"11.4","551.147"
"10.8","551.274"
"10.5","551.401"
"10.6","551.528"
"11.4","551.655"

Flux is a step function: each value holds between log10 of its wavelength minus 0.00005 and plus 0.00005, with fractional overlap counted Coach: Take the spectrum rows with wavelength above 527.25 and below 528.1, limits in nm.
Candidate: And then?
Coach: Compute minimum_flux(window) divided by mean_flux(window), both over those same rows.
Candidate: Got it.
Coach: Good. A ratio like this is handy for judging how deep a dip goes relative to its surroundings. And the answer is 0.941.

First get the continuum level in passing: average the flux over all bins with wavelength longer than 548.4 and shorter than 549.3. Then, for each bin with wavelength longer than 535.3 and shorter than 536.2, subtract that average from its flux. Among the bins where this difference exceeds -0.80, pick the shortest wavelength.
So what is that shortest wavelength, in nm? 535.387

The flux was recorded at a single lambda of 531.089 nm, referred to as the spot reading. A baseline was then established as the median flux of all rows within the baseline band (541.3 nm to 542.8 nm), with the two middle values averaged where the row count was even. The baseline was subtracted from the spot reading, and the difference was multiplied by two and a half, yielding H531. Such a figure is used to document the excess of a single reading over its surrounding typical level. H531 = 2.1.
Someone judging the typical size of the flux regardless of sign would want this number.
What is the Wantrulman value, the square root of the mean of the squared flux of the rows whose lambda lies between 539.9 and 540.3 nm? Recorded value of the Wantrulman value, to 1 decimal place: 10.4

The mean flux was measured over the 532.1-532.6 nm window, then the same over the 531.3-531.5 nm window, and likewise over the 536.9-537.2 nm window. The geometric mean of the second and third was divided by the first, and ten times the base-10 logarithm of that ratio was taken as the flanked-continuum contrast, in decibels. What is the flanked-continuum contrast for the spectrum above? 0.28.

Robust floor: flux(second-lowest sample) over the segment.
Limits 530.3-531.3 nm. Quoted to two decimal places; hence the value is 11.40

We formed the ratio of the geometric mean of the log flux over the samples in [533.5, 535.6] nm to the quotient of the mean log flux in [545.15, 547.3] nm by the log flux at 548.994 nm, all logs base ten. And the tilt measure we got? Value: 1.05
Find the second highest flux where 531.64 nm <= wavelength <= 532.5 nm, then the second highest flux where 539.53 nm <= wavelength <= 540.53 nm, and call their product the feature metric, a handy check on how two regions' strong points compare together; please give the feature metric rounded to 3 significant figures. 123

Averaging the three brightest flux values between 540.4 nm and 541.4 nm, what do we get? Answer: 11.3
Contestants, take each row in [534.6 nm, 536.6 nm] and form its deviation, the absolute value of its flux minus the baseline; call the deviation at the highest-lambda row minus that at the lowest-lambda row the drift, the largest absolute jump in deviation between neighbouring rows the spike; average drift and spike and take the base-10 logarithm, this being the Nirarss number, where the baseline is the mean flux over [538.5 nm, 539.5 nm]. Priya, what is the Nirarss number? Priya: -0.2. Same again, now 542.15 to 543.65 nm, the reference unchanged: 0.0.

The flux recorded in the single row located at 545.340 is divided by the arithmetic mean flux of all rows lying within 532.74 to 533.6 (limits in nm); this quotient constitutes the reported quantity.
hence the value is 1.13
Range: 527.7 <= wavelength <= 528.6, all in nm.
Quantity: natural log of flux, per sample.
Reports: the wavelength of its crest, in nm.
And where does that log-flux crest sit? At 528.527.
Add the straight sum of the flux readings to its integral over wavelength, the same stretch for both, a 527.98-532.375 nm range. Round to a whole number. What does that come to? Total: 449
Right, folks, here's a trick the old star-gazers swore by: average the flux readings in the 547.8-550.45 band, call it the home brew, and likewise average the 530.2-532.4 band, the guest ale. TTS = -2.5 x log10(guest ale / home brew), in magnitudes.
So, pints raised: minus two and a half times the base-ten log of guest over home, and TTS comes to -0.02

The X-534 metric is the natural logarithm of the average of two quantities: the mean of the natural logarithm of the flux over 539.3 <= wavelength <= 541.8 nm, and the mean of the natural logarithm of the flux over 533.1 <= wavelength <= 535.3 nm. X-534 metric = 0.858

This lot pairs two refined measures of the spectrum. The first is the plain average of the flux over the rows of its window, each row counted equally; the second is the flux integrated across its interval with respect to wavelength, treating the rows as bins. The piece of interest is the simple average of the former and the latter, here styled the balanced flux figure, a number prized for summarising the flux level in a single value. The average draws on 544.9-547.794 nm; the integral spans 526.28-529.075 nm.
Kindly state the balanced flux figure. 19.2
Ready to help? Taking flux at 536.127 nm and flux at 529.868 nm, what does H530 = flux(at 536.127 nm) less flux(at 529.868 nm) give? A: 1.5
